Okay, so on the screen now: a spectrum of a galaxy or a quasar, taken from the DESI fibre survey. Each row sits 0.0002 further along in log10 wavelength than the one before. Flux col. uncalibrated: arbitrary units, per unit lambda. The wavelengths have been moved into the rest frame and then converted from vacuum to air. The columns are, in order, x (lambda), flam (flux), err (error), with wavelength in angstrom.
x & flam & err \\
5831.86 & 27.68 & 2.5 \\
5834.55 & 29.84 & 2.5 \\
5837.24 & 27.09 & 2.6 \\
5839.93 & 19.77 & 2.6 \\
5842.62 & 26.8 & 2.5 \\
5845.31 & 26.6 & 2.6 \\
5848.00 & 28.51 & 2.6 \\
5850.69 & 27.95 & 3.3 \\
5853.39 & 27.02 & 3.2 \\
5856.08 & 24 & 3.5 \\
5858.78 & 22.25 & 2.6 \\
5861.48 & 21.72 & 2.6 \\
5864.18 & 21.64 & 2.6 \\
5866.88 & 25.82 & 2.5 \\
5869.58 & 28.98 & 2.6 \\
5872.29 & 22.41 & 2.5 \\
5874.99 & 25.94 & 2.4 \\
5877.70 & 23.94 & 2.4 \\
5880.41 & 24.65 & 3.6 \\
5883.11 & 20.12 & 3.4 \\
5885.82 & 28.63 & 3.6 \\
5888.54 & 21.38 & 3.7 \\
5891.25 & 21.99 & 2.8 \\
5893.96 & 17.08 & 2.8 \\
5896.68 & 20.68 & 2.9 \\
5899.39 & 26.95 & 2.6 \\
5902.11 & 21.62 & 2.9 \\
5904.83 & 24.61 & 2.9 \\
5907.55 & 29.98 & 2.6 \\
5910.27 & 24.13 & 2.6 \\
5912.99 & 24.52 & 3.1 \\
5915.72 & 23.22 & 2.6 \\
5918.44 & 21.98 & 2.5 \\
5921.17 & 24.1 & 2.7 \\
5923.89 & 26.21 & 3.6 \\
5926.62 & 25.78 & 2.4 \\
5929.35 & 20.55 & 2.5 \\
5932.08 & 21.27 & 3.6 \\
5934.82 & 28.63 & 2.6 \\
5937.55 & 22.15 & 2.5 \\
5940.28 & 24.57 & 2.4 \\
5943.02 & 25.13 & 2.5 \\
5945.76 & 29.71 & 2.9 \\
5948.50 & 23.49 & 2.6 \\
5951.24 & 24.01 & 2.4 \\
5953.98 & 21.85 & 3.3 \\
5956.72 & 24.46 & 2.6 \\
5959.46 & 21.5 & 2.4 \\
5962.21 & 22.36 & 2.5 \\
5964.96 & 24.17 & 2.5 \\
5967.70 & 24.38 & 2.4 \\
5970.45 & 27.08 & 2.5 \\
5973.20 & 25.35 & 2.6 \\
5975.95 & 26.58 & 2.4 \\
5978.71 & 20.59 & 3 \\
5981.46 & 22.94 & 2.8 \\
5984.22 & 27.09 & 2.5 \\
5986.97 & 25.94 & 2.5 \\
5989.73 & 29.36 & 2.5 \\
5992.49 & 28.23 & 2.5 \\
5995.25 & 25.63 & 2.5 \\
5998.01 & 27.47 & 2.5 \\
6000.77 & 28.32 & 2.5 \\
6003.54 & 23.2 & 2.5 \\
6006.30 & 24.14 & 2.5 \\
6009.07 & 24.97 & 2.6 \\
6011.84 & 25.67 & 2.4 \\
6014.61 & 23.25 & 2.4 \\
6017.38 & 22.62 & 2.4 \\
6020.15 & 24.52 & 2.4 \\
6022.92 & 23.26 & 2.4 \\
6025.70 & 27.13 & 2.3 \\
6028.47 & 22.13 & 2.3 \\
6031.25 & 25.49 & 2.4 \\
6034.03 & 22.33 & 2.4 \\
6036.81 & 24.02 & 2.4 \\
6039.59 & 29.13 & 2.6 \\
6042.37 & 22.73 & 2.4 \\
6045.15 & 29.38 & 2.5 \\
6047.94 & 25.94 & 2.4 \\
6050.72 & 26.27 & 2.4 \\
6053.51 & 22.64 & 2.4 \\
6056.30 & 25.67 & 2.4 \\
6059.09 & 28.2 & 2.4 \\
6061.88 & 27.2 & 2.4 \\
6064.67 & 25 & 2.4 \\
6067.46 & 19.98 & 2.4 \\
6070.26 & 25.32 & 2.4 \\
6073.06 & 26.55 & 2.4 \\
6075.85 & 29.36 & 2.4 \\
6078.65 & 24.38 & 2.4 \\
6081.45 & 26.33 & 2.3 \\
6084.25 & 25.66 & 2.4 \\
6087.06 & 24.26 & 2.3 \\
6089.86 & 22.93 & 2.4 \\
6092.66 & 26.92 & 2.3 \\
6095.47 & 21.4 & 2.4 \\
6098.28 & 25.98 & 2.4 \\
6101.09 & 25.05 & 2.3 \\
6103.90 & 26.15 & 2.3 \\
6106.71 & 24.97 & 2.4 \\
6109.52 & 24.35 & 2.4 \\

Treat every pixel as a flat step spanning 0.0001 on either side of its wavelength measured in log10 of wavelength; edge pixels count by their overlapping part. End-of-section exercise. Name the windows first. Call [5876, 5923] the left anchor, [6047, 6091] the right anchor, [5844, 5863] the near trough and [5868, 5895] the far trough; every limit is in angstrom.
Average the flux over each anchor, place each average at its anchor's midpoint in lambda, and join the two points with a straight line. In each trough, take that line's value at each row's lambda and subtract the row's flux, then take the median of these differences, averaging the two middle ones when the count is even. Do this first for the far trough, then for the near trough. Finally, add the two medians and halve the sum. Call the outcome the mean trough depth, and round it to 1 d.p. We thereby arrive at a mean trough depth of -1.8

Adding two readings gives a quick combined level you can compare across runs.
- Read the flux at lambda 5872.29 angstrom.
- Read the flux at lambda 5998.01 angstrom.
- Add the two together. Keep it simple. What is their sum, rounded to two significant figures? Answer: 50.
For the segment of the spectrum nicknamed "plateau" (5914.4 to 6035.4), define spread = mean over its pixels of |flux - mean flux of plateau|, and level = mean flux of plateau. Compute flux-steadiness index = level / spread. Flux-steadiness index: 13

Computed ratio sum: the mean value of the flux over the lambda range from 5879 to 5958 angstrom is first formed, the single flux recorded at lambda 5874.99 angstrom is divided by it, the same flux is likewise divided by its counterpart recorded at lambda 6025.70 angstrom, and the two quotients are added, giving 2.0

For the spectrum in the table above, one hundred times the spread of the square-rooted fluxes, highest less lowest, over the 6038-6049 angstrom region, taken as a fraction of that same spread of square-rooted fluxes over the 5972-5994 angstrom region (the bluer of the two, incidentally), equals 74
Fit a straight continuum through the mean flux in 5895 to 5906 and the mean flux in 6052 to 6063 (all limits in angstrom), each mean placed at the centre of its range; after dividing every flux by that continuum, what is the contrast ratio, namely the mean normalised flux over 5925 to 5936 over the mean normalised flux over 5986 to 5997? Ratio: 0.916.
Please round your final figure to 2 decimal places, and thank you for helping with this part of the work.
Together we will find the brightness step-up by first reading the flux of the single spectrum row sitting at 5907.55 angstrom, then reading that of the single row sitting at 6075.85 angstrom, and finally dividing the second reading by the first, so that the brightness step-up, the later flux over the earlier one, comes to 0.98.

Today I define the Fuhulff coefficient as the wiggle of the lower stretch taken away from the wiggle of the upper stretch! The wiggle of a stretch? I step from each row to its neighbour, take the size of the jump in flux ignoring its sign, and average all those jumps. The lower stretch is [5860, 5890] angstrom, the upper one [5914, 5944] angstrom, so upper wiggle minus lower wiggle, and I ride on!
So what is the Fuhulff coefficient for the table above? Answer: -1.2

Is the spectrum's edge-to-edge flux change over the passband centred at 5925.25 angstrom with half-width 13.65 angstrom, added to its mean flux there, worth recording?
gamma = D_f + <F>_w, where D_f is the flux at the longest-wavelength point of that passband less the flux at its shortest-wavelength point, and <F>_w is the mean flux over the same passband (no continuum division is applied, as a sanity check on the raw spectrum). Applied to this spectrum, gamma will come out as 21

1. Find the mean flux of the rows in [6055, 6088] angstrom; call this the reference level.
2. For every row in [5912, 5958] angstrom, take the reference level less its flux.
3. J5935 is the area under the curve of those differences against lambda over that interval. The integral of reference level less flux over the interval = 67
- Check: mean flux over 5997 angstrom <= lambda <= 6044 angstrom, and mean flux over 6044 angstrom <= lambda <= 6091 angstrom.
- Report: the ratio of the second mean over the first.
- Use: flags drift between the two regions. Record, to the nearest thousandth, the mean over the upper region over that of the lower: 1.035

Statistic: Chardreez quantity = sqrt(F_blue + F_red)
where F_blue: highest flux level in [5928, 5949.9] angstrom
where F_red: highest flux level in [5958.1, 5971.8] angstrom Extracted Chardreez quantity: 7.54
